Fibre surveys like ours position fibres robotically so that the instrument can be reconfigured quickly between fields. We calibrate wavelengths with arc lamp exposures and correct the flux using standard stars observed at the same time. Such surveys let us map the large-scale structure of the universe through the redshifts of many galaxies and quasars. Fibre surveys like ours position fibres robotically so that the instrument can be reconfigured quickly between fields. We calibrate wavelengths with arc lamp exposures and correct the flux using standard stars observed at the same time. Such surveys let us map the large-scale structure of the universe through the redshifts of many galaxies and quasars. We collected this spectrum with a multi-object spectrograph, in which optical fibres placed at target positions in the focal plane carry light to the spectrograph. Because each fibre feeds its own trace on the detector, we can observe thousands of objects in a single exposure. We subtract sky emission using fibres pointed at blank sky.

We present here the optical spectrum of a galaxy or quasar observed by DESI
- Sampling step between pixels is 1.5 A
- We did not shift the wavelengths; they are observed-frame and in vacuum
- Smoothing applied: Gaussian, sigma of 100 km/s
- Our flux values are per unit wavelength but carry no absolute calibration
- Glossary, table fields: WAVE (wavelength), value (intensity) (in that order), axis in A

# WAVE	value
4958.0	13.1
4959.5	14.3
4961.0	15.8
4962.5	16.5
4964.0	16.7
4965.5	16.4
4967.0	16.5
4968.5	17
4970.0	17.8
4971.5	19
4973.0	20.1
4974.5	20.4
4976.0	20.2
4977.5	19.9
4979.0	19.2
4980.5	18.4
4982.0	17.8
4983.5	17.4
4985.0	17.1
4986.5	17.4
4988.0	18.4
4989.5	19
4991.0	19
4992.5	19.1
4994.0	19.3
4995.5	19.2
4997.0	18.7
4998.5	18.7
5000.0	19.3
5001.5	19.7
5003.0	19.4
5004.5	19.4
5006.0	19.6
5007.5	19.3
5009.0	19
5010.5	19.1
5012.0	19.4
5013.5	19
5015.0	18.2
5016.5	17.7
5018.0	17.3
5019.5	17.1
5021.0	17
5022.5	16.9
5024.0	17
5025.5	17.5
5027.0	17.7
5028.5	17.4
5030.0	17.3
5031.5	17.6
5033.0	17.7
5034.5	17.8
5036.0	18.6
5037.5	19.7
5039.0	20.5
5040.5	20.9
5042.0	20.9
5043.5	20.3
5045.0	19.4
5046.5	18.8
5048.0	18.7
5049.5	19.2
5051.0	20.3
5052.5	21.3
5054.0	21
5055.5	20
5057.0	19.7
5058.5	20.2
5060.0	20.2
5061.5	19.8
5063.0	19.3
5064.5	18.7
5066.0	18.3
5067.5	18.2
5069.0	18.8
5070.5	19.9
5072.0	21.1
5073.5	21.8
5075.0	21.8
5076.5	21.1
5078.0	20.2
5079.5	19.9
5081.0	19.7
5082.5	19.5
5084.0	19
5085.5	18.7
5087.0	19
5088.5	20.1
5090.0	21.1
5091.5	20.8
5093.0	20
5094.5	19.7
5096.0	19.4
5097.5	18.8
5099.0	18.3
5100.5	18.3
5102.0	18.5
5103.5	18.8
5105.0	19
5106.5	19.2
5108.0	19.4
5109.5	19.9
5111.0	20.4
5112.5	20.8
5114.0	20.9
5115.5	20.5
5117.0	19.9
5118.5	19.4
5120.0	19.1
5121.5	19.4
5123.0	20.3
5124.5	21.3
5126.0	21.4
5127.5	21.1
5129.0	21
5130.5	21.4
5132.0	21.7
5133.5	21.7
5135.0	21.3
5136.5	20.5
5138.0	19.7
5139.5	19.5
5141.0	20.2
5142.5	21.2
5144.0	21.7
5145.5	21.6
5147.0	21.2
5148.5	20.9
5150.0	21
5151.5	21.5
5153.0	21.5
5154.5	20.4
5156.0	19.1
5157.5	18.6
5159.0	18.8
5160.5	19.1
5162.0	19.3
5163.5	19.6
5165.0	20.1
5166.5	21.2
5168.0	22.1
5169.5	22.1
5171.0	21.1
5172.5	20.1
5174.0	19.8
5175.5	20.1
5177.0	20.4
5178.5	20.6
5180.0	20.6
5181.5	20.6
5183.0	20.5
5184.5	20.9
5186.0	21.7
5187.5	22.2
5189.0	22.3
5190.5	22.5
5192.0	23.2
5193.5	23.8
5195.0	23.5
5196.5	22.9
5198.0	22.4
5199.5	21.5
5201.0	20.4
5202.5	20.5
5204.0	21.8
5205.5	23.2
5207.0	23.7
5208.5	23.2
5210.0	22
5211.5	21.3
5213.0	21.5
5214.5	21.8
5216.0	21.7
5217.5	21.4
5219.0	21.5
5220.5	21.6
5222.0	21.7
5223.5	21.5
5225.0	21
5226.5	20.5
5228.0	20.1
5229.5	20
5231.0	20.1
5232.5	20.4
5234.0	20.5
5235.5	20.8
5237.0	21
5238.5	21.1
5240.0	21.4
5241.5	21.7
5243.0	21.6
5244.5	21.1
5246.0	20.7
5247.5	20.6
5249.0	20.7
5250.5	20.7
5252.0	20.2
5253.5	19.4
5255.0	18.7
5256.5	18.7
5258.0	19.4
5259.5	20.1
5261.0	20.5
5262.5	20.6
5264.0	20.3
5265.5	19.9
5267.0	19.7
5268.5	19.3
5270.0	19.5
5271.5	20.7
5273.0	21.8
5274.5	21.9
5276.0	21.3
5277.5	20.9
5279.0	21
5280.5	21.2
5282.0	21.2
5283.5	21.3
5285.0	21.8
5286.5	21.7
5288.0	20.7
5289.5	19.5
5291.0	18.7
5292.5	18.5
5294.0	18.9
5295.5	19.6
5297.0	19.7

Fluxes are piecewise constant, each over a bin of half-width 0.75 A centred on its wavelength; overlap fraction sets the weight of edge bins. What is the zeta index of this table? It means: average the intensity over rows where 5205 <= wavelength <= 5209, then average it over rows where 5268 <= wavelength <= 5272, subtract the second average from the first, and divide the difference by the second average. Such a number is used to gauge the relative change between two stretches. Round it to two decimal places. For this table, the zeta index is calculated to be 0.18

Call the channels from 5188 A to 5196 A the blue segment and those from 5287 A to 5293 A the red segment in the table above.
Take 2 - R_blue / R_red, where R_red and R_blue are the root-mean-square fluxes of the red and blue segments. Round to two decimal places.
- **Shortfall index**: 0.81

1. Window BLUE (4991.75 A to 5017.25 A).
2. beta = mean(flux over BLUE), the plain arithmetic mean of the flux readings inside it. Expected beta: 19.1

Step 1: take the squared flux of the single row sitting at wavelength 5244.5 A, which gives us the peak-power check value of 445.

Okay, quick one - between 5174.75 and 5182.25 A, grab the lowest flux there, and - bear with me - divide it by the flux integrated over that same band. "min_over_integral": 0.131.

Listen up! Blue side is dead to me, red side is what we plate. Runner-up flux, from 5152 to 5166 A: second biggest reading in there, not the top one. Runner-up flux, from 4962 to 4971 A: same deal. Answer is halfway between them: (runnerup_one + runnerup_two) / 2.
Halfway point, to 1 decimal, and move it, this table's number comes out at 18.7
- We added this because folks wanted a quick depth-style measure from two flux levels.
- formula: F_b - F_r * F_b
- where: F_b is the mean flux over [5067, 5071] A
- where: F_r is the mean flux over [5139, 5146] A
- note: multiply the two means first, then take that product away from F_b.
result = -376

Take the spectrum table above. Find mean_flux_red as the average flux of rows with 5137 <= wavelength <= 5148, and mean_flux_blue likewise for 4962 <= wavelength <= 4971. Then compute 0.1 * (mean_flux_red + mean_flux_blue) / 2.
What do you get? 1.88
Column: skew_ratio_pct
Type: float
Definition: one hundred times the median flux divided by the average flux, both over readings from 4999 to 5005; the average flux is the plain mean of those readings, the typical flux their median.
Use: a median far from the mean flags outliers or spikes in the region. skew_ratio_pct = 100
